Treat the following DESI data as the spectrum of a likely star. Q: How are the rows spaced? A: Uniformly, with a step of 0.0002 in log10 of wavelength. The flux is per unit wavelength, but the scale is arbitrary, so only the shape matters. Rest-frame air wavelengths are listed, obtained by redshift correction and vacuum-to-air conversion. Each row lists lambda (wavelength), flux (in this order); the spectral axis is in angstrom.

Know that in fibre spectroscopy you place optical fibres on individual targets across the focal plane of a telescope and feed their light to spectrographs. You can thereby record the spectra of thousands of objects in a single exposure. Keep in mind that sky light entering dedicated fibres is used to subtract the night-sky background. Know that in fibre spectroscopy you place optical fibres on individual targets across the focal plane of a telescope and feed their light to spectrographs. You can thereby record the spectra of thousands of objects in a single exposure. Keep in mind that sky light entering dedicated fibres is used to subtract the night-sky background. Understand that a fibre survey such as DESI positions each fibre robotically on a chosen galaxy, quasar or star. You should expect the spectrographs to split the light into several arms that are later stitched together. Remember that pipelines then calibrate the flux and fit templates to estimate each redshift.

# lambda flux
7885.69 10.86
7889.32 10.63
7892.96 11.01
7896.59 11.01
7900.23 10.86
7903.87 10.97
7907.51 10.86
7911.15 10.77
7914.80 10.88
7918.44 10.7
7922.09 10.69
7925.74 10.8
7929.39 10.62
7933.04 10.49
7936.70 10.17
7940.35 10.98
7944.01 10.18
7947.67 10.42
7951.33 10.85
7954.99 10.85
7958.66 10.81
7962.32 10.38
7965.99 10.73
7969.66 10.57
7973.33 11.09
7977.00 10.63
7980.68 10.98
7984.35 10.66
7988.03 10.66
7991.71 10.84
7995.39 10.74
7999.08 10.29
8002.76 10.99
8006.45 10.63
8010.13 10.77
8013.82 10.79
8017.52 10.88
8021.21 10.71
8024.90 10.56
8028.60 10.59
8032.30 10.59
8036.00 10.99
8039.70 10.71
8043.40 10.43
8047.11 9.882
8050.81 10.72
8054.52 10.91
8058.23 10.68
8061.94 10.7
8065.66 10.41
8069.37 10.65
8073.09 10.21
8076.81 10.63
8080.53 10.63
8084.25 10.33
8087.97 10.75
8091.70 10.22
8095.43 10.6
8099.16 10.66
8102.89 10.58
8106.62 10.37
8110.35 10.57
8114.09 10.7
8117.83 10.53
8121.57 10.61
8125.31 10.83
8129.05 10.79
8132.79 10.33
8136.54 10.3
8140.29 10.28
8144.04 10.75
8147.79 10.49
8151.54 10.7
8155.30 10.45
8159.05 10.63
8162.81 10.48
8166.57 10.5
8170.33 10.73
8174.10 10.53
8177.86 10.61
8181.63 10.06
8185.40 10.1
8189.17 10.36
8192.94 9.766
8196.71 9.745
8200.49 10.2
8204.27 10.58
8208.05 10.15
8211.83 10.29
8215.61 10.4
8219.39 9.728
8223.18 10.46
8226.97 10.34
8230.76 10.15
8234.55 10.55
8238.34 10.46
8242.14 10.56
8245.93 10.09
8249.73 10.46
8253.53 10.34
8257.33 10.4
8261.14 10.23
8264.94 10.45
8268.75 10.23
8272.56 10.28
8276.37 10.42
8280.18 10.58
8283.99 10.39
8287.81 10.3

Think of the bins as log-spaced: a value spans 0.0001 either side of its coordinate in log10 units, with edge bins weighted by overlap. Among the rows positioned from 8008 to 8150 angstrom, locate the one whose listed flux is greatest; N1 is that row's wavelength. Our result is 8036.00 angstrom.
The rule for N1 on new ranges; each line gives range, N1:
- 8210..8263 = 8242.14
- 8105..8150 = 8125.31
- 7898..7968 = 7940.35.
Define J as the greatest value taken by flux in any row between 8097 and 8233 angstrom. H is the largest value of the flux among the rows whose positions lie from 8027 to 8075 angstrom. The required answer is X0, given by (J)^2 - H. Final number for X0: 106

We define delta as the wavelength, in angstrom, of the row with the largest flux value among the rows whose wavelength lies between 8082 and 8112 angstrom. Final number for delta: 8087.97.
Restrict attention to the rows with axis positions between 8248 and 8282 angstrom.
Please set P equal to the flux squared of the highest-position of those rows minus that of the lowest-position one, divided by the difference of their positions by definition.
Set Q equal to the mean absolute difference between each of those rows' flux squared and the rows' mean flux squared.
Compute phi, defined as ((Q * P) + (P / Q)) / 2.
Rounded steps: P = 0.1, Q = 2.0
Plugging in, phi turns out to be 0.1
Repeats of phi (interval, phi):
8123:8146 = -0.2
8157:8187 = -0.9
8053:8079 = -0.5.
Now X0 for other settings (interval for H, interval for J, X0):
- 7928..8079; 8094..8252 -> 106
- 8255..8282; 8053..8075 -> 108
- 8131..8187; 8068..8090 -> 105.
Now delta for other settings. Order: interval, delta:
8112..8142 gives 8125.31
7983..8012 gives 8002.76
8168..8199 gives 8170.33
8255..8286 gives 8280.18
